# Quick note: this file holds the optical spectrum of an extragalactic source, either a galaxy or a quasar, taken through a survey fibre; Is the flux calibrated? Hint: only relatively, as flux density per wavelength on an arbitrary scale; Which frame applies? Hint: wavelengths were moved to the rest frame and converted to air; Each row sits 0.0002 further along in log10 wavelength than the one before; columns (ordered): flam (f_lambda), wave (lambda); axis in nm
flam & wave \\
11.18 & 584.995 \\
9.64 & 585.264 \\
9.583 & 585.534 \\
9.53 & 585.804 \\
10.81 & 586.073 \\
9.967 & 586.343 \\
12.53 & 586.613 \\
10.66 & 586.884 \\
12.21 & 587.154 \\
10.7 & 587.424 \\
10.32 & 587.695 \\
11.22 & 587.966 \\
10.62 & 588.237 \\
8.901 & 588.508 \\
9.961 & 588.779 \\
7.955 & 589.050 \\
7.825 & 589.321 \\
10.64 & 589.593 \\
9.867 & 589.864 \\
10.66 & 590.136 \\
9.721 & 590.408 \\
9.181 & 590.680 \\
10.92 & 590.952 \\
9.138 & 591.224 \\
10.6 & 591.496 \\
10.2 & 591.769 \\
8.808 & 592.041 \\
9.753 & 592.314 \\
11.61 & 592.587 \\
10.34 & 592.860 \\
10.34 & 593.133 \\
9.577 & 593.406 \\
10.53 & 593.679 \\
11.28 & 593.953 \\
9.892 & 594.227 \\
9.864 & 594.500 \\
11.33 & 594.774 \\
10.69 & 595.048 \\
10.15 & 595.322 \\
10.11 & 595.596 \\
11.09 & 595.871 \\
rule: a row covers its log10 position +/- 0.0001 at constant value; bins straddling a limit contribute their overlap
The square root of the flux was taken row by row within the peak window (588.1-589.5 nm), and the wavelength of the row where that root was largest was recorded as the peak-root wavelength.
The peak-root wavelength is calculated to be 588.237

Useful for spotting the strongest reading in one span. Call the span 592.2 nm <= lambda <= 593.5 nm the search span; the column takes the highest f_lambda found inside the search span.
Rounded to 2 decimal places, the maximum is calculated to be 11.61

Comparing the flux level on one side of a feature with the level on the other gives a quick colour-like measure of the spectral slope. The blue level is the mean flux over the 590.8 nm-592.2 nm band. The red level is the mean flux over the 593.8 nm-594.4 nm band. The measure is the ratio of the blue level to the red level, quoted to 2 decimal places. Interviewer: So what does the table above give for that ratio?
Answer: 0.94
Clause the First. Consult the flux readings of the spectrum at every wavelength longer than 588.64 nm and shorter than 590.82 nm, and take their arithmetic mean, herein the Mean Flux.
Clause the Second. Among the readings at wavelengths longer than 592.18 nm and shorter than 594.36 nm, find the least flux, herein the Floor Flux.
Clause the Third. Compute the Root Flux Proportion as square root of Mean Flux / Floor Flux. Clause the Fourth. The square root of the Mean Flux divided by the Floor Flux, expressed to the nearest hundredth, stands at 0.99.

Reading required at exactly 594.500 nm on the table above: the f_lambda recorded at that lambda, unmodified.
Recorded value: 9.864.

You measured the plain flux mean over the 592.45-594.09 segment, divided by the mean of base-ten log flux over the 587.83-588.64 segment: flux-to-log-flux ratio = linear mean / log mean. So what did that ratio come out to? 10.5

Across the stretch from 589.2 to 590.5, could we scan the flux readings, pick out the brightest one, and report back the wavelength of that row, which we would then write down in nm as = 590.136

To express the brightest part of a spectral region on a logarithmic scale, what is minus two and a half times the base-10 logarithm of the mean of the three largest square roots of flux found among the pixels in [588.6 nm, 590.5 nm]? -1.27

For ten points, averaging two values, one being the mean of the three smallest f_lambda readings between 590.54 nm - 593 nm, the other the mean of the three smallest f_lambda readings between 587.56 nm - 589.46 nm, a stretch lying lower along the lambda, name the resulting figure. 8.6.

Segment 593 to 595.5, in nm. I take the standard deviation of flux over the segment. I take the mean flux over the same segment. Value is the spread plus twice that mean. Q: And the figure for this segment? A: 21.4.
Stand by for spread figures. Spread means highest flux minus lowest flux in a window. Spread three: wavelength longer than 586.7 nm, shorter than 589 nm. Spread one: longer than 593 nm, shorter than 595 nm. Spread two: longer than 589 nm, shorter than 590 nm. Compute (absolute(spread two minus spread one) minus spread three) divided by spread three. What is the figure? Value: -0.7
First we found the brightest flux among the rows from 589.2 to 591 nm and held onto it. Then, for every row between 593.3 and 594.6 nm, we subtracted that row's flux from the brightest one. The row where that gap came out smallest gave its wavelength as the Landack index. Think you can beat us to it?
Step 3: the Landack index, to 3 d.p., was 593.953 nm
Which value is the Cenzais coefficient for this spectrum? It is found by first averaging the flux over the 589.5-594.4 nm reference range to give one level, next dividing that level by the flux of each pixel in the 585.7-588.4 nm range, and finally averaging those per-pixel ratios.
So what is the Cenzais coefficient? 0.94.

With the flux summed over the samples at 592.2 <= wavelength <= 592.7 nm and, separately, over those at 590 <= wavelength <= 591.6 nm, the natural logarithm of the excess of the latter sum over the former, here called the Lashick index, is 3.7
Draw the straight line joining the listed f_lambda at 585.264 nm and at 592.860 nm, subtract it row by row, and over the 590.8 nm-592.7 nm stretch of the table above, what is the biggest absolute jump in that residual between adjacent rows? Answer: 1.8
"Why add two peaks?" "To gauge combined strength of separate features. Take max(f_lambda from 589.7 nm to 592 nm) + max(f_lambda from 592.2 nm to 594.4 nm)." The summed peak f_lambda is 22.5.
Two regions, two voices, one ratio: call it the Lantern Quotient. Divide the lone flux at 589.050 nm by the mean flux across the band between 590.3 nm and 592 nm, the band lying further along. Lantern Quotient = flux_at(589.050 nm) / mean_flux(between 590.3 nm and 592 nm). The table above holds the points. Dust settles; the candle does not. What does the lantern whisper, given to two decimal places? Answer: 0.80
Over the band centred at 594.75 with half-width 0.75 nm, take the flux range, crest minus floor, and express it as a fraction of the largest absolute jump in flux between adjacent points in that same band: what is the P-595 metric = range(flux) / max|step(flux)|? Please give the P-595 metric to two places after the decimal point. 1.00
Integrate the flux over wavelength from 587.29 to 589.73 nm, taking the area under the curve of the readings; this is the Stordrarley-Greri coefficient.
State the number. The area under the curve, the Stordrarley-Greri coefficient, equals 23.9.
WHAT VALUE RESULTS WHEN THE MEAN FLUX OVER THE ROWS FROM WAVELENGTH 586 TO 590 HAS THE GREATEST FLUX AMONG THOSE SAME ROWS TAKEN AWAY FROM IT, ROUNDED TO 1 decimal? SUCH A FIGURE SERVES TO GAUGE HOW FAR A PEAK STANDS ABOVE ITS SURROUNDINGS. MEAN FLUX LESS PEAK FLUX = -2.3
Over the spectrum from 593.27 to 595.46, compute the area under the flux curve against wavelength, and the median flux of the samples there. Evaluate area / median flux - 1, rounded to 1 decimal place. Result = 1.2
